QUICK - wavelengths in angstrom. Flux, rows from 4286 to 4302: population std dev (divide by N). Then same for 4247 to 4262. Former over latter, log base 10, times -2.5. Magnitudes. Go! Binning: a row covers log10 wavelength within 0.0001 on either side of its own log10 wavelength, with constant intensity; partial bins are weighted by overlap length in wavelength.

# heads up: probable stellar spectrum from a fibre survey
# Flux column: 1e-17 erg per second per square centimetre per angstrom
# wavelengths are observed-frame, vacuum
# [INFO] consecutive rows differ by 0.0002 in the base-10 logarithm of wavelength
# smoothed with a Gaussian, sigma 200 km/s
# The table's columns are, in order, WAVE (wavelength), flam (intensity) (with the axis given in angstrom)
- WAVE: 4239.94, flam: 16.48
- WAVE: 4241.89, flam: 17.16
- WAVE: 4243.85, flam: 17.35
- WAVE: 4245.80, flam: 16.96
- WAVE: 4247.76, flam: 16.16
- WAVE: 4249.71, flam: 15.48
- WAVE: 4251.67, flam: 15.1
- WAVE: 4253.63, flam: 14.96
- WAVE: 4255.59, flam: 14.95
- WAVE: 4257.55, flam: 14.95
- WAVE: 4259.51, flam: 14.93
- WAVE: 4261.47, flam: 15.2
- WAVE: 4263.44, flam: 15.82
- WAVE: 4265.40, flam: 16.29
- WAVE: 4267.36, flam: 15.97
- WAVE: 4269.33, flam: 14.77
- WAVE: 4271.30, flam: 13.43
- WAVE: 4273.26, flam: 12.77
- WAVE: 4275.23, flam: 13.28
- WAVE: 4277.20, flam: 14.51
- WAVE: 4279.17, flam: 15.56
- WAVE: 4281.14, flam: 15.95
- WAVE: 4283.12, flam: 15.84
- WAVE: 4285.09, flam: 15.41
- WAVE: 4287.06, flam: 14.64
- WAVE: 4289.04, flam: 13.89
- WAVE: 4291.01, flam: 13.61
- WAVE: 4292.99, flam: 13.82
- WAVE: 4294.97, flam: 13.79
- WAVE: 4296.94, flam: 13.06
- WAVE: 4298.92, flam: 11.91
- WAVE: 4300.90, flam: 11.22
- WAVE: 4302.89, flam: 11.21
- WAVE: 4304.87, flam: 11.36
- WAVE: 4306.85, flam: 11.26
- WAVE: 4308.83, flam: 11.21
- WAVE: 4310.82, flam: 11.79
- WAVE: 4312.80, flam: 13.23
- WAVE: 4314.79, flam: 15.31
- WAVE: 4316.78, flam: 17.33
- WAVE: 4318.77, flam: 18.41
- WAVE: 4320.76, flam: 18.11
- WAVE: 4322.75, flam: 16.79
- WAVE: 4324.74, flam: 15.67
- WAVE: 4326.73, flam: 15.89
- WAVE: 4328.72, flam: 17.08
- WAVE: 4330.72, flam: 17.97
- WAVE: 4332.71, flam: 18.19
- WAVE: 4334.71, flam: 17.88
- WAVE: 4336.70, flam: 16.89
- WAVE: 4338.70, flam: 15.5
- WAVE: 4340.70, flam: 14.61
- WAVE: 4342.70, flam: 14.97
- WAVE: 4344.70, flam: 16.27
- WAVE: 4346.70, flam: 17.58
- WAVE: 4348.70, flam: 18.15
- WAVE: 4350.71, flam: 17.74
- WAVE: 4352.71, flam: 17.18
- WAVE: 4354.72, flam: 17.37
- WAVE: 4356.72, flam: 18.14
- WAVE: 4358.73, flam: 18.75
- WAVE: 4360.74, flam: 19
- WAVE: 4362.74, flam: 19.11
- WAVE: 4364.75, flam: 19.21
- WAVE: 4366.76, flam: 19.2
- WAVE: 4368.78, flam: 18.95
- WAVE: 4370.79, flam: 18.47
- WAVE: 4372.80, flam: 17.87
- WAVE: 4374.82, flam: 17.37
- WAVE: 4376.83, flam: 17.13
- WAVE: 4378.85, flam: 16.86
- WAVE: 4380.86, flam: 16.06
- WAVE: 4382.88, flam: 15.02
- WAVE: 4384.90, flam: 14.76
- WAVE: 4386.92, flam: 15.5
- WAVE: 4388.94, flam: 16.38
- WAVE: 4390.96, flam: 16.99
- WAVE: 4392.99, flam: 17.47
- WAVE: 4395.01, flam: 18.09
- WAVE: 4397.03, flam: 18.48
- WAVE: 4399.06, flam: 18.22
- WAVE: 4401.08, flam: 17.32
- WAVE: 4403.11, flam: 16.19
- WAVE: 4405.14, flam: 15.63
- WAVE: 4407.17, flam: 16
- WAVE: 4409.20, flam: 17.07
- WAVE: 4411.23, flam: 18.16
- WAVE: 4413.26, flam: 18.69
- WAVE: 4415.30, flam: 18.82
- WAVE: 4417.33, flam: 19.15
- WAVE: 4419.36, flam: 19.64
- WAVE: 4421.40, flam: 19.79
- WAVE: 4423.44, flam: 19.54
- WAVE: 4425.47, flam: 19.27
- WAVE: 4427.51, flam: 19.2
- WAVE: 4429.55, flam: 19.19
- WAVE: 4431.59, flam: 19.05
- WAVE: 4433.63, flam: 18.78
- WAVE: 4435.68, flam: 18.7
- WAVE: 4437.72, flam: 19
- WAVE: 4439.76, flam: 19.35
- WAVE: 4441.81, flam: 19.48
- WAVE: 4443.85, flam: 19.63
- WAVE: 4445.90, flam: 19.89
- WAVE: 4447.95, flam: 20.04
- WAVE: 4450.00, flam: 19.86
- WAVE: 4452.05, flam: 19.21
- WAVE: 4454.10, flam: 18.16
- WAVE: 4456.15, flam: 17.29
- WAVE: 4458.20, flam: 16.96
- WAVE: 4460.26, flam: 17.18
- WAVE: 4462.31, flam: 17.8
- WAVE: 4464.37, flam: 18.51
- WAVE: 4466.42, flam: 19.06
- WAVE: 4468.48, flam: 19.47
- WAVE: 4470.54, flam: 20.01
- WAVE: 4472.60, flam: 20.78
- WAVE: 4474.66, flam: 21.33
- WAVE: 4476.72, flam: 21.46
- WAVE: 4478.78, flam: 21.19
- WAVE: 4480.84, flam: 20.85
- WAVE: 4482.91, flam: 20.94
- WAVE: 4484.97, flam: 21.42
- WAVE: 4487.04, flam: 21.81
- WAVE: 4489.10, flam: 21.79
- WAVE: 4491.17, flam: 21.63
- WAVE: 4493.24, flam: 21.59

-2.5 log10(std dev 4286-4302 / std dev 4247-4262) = -1.1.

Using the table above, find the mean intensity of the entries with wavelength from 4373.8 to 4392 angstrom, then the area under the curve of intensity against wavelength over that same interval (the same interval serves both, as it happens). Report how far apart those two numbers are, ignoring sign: 279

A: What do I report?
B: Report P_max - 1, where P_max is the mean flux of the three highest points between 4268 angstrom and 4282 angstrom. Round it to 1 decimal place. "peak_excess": 14.4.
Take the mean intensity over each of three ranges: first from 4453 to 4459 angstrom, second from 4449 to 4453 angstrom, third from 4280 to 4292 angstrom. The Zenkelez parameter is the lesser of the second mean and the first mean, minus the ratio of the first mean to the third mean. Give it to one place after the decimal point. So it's 16.3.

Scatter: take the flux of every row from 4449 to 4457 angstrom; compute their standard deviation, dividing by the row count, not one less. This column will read 1.0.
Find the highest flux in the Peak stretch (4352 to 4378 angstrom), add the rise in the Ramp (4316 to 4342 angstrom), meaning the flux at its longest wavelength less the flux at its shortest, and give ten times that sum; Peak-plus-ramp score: 165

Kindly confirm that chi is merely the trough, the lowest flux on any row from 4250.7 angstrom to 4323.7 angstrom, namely 11.21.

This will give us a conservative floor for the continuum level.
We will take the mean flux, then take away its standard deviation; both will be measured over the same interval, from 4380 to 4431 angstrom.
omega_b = 16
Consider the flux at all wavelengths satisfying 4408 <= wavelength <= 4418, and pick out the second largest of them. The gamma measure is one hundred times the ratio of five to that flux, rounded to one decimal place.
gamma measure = 26.6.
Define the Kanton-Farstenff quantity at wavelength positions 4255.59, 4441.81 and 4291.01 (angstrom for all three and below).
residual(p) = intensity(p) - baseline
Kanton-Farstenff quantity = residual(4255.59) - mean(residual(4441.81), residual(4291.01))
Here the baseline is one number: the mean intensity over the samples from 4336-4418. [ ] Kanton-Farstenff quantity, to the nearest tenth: -1.6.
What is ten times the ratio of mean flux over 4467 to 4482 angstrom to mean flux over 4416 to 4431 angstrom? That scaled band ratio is 10.7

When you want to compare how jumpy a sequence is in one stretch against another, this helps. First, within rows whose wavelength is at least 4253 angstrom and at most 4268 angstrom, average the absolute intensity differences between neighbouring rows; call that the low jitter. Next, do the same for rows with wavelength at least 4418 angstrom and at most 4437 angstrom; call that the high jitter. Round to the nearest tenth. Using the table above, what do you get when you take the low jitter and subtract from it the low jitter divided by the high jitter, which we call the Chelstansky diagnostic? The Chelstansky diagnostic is -1.3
